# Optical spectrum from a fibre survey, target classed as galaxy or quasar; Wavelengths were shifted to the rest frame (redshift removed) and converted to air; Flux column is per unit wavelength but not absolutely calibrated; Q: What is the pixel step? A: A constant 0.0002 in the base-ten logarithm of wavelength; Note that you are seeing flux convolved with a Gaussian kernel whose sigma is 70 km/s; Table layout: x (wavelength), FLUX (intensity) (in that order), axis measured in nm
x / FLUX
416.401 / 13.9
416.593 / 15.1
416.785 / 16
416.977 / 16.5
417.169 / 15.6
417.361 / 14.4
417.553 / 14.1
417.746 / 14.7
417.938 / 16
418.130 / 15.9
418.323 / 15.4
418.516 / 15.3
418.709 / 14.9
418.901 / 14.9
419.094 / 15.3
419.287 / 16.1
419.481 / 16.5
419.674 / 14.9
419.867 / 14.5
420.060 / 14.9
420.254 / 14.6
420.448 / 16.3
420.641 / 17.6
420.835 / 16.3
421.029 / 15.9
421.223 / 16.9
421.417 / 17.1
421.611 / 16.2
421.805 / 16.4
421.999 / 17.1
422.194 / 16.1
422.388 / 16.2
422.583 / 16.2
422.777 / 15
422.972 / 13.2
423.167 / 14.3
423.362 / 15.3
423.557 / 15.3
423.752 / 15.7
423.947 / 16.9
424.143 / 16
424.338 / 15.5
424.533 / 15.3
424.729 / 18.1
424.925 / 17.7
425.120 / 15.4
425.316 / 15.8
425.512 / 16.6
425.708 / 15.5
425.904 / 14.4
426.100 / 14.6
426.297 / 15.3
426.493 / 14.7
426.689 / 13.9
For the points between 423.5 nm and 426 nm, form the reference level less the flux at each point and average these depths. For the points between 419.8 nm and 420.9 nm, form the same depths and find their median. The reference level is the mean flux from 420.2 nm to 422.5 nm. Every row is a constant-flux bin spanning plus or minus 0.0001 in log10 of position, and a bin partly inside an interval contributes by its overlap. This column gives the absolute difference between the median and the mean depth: 0.4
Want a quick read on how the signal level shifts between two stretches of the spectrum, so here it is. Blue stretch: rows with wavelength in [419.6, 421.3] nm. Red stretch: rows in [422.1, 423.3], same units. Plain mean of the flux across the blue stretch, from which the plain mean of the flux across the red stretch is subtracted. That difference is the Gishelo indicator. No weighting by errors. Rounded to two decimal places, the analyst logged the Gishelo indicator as 0.60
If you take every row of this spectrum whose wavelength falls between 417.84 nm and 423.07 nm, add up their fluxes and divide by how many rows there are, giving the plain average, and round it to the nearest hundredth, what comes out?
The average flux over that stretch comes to 15.77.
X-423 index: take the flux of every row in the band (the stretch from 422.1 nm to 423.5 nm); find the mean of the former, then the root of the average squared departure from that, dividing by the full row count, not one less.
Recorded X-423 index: 1.05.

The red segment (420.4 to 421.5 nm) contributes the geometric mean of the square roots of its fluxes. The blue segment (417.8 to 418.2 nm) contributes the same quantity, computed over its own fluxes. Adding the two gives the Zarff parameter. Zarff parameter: 8.08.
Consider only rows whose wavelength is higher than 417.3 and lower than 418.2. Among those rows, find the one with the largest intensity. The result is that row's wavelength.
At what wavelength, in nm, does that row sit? 417.938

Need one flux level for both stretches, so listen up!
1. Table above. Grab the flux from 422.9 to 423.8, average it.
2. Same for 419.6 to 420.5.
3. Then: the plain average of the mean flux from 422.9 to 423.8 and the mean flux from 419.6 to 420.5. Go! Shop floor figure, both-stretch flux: 14.9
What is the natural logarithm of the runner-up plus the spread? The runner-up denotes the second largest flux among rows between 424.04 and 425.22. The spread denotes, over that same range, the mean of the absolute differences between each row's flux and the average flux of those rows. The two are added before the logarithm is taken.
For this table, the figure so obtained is 2.93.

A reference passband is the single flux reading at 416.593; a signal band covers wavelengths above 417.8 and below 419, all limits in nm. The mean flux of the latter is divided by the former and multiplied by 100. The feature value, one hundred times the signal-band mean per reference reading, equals 102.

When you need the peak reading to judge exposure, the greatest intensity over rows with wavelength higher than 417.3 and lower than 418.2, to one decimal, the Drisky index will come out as 16.0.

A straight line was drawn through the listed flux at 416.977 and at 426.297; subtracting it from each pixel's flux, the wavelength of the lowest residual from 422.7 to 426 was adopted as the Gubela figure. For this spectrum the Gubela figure 422.972 nm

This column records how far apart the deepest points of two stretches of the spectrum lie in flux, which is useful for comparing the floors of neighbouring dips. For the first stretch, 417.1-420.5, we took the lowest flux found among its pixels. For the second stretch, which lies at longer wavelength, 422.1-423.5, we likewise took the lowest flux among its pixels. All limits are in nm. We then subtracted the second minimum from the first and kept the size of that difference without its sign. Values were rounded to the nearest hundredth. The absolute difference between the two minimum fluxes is 0.90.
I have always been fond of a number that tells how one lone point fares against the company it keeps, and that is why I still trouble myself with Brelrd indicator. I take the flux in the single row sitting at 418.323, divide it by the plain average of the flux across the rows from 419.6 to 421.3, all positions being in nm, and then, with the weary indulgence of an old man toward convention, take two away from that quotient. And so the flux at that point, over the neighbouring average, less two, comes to -1.023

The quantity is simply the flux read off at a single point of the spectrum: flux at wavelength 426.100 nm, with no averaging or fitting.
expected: 14.6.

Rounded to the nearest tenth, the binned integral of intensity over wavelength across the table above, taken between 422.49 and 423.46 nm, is 14.4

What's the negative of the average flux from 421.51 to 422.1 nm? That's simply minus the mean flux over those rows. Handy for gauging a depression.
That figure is -16.6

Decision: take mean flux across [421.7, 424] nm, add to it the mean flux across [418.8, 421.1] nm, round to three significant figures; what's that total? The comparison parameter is 31.3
